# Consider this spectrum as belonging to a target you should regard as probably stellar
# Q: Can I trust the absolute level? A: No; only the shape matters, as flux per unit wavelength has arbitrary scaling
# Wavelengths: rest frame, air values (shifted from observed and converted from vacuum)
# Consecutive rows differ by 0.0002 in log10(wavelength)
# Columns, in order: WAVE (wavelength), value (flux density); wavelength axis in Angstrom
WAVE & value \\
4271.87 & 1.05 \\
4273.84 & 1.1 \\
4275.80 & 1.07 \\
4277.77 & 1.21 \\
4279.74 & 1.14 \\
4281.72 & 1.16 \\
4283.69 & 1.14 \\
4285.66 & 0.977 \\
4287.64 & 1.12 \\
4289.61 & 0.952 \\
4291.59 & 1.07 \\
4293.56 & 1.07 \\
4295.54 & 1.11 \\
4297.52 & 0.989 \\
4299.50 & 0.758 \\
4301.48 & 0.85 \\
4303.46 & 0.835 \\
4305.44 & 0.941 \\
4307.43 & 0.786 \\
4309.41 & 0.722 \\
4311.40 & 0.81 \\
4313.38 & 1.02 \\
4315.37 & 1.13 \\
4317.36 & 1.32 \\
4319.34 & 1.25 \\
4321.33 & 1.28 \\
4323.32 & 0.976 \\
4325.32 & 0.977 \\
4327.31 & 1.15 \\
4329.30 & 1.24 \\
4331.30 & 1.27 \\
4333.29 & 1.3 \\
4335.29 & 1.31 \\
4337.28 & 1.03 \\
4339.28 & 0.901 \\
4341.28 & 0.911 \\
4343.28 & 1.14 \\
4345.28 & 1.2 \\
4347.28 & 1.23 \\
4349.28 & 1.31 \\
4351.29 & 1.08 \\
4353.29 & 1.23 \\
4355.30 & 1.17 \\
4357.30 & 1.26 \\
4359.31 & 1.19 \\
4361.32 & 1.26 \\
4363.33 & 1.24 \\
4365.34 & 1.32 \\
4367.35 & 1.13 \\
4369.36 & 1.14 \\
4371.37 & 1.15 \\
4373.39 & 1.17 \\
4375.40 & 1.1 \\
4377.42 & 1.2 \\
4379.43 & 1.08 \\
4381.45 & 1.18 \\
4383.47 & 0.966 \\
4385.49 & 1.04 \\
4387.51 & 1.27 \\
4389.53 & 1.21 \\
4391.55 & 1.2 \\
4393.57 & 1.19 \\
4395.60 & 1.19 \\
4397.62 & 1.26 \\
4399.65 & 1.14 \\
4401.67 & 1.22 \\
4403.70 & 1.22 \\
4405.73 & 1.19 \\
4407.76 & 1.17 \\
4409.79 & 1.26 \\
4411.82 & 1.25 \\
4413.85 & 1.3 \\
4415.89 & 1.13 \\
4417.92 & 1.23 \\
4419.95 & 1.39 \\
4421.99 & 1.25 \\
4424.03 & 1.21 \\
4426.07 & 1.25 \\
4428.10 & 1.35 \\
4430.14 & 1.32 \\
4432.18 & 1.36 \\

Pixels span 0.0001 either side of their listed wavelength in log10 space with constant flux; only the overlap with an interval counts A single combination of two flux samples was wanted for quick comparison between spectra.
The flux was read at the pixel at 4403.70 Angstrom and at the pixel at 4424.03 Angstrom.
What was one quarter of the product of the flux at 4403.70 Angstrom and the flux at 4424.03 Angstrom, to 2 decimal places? 0.37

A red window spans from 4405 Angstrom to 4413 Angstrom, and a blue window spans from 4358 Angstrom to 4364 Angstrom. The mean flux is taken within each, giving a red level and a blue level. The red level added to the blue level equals 2.45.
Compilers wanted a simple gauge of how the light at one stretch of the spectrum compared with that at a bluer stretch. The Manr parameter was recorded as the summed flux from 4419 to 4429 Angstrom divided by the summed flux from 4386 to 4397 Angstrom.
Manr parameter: 1.064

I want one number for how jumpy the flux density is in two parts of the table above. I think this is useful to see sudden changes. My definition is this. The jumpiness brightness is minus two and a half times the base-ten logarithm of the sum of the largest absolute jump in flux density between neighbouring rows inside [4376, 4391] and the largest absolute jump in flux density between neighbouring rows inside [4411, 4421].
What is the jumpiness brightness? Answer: 0.99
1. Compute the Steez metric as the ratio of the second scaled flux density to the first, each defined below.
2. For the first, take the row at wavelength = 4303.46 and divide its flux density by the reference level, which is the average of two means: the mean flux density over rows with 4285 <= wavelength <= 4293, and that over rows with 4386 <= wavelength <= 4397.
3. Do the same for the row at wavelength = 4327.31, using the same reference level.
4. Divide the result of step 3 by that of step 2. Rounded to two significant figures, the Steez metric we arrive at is 1.4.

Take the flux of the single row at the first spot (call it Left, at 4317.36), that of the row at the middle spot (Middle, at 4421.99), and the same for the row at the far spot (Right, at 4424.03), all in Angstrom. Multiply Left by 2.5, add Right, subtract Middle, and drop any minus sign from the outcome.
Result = 3.26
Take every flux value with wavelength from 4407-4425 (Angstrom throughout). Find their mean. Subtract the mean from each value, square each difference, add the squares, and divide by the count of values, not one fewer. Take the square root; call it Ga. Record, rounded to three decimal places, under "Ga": 0.070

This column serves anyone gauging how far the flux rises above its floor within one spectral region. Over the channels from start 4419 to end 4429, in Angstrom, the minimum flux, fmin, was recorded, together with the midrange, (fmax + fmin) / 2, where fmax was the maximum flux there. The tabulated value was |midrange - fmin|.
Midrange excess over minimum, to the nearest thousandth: 0.090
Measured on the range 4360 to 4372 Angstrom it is 0.095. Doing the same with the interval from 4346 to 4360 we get 0.115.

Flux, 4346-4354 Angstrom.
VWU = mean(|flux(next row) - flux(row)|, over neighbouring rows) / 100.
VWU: 0.0015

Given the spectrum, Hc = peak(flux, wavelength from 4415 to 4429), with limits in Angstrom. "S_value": 1.39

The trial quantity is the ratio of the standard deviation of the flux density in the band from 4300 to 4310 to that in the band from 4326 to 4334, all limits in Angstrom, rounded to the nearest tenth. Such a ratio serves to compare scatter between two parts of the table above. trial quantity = 1.3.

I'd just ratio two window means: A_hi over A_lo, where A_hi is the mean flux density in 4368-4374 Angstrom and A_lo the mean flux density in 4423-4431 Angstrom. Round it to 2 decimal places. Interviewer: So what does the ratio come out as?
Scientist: 0.90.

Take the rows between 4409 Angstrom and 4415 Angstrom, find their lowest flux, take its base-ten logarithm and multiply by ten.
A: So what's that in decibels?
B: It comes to 1.0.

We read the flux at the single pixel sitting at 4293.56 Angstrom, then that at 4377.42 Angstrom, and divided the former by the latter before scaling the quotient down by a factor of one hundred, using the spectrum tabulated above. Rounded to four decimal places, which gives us 0.0089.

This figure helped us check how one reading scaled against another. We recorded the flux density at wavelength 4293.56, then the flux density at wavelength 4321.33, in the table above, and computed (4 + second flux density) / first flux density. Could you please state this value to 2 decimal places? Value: 4.93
